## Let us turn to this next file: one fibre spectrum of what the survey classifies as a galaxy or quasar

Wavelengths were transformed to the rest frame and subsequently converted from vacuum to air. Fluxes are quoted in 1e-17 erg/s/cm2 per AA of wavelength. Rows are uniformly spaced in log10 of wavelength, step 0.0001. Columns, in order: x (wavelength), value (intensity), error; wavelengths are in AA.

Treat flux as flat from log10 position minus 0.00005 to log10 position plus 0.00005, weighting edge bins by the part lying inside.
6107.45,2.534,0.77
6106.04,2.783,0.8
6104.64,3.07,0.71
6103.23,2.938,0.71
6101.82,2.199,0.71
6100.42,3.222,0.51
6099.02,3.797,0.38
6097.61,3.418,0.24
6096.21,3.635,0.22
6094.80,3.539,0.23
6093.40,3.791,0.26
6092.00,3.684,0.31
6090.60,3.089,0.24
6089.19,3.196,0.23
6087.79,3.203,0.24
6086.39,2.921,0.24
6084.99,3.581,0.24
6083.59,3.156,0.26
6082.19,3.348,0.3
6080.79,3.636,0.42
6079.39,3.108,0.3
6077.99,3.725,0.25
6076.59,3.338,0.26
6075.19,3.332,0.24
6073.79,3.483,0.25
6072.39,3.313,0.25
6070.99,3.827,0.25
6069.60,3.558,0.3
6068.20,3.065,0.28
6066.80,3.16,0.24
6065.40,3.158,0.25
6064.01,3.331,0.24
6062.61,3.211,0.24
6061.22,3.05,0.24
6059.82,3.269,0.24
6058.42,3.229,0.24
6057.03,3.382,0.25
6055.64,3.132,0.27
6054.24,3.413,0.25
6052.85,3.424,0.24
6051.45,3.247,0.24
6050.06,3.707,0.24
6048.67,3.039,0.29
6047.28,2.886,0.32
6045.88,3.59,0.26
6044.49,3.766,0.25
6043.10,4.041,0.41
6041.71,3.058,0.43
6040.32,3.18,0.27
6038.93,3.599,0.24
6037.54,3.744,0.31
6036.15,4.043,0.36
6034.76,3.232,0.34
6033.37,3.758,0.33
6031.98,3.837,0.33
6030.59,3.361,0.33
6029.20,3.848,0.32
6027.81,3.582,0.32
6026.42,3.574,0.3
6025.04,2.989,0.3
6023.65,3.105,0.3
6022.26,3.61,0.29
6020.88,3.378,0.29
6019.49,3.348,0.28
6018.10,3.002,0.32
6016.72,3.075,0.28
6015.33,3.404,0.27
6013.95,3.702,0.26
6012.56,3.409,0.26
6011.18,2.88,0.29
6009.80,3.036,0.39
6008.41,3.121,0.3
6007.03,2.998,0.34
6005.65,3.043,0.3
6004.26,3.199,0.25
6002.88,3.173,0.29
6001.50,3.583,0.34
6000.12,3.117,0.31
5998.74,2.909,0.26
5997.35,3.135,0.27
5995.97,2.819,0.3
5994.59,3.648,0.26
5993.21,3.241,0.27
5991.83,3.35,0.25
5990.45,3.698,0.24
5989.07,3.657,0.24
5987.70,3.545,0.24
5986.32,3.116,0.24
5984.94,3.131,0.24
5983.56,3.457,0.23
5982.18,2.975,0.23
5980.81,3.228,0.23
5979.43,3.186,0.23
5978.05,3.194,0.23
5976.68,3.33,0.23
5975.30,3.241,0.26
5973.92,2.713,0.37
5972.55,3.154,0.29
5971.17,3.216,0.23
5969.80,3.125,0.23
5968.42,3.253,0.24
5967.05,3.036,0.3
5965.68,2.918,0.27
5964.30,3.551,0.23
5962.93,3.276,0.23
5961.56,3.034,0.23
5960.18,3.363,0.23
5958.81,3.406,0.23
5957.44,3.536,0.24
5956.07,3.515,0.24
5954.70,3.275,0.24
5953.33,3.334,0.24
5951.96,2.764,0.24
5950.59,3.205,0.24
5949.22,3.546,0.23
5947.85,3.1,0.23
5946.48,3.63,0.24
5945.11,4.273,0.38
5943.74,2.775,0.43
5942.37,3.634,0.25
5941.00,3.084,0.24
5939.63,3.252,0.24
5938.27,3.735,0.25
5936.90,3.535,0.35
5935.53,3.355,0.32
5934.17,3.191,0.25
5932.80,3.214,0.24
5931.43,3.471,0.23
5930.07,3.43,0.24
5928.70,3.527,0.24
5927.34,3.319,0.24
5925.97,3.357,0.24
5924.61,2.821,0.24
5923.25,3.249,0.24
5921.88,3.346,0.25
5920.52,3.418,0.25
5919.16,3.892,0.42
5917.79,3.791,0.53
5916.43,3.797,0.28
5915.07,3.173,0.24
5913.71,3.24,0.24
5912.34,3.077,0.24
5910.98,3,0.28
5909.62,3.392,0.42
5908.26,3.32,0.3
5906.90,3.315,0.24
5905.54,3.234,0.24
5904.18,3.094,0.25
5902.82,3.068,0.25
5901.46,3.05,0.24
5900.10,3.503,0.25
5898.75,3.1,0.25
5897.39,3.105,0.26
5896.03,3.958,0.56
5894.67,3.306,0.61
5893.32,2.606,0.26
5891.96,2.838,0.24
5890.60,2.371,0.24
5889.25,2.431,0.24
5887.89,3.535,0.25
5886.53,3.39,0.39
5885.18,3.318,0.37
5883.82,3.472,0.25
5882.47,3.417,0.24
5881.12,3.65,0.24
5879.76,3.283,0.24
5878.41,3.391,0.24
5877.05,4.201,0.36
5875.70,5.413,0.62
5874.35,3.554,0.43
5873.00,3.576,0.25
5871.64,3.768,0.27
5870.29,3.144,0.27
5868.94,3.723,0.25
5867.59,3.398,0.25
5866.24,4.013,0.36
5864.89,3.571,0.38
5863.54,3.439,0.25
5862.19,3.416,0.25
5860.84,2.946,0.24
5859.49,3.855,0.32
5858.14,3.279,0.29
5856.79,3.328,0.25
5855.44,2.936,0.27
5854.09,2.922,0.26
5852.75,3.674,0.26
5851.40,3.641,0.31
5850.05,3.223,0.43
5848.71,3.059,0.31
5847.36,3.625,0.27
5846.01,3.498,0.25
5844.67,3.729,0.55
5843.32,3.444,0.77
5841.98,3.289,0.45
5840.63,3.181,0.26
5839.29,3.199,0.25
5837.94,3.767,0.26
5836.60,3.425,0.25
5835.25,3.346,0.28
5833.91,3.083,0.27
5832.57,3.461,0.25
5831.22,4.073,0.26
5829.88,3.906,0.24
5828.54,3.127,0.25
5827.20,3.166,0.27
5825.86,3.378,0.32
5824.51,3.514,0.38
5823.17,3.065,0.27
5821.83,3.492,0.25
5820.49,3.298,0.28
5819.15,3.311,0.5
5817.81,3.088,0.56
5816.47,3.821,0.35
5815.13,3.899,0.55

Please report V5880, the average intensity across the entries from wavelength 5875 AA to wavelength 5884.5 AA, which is 3.83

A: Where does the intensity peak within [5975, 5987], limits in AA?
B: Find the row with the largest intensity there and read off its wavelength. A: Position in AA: 5983.56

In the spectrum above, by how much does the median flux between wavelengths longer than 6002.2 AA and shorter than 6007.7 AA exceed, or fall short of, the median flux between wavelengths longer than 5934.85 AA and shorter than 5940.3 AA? -0.34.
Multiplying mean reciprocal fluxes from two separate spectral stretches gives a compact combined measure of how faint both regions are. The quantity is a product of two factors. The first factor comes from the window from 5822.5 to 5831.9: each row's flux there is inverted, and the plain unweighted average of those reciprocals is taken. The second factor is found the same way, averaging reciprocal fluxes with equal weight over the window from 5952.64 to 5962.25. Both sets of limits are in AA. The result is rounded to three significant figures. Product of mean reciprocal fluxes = 0.0873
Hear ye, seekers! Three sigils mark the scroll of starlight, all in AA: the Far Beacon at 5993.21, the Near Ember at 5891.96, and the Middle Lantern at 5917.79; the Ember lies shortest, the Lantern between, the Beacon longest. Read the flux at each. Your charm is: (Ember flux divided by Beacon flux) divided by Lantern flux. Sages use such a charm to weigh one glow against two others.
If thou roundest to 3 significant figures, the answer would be 0.231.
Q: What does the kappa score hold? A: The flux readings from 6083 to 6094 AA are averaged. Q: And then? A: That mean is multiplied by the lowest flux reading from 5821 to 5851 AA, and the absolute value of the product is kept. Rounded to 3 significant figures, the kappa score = 10.2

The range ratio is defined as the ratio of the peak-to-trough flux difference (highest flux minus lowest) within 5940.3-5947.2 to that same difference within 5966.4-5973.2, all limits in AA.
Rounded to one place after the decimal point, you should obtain 6.9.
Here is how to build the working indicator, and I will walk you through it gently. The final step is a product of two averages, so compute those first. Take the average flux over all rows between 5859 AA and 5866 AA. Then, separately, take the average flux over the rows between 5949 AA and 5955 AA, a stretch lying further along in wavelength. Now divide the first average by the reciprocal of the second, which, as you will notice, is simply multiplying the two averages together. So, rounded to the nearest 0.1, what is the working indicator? 11.1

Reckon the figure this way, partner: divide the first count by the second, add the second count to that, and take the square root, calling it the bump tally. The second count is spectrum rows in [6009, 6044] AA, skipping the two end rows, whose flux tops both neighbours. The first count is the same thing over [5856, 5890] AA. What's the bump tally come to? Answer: 2.57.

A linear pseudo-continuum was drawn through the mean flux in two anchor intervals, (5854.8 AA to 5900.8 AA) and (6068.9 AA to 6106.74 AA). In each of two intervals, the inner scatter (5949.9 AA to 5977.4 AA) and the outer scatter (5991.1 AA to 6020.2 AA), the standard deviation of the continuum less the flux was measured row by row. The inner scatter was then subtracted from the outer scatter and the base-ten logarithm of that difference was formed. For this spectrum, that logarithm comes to -1.78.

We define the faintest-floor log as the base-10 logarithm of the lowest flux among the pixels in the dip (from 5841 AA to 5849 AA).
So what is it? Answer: 0.486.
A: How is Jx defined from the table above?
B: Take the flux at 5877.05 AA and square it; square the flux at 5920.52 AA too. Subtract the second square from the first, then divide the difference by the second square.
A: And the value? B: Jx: 0.51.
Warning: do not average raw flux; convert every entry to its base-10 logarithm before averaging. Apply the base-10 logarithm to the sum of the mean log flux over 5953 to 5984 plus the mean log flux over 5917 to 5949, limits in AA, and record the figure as 0.017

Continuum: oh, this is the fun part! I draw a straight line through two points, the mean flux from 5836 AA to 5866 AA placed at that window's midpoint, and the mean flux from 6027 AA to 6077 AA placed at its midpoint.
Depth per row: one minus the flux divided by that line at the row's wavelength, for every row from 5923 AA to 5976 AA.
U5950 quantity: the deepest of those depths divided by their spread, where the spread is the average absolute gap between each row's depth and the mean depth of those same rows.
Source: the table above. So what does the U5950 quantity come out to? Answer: 3.2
